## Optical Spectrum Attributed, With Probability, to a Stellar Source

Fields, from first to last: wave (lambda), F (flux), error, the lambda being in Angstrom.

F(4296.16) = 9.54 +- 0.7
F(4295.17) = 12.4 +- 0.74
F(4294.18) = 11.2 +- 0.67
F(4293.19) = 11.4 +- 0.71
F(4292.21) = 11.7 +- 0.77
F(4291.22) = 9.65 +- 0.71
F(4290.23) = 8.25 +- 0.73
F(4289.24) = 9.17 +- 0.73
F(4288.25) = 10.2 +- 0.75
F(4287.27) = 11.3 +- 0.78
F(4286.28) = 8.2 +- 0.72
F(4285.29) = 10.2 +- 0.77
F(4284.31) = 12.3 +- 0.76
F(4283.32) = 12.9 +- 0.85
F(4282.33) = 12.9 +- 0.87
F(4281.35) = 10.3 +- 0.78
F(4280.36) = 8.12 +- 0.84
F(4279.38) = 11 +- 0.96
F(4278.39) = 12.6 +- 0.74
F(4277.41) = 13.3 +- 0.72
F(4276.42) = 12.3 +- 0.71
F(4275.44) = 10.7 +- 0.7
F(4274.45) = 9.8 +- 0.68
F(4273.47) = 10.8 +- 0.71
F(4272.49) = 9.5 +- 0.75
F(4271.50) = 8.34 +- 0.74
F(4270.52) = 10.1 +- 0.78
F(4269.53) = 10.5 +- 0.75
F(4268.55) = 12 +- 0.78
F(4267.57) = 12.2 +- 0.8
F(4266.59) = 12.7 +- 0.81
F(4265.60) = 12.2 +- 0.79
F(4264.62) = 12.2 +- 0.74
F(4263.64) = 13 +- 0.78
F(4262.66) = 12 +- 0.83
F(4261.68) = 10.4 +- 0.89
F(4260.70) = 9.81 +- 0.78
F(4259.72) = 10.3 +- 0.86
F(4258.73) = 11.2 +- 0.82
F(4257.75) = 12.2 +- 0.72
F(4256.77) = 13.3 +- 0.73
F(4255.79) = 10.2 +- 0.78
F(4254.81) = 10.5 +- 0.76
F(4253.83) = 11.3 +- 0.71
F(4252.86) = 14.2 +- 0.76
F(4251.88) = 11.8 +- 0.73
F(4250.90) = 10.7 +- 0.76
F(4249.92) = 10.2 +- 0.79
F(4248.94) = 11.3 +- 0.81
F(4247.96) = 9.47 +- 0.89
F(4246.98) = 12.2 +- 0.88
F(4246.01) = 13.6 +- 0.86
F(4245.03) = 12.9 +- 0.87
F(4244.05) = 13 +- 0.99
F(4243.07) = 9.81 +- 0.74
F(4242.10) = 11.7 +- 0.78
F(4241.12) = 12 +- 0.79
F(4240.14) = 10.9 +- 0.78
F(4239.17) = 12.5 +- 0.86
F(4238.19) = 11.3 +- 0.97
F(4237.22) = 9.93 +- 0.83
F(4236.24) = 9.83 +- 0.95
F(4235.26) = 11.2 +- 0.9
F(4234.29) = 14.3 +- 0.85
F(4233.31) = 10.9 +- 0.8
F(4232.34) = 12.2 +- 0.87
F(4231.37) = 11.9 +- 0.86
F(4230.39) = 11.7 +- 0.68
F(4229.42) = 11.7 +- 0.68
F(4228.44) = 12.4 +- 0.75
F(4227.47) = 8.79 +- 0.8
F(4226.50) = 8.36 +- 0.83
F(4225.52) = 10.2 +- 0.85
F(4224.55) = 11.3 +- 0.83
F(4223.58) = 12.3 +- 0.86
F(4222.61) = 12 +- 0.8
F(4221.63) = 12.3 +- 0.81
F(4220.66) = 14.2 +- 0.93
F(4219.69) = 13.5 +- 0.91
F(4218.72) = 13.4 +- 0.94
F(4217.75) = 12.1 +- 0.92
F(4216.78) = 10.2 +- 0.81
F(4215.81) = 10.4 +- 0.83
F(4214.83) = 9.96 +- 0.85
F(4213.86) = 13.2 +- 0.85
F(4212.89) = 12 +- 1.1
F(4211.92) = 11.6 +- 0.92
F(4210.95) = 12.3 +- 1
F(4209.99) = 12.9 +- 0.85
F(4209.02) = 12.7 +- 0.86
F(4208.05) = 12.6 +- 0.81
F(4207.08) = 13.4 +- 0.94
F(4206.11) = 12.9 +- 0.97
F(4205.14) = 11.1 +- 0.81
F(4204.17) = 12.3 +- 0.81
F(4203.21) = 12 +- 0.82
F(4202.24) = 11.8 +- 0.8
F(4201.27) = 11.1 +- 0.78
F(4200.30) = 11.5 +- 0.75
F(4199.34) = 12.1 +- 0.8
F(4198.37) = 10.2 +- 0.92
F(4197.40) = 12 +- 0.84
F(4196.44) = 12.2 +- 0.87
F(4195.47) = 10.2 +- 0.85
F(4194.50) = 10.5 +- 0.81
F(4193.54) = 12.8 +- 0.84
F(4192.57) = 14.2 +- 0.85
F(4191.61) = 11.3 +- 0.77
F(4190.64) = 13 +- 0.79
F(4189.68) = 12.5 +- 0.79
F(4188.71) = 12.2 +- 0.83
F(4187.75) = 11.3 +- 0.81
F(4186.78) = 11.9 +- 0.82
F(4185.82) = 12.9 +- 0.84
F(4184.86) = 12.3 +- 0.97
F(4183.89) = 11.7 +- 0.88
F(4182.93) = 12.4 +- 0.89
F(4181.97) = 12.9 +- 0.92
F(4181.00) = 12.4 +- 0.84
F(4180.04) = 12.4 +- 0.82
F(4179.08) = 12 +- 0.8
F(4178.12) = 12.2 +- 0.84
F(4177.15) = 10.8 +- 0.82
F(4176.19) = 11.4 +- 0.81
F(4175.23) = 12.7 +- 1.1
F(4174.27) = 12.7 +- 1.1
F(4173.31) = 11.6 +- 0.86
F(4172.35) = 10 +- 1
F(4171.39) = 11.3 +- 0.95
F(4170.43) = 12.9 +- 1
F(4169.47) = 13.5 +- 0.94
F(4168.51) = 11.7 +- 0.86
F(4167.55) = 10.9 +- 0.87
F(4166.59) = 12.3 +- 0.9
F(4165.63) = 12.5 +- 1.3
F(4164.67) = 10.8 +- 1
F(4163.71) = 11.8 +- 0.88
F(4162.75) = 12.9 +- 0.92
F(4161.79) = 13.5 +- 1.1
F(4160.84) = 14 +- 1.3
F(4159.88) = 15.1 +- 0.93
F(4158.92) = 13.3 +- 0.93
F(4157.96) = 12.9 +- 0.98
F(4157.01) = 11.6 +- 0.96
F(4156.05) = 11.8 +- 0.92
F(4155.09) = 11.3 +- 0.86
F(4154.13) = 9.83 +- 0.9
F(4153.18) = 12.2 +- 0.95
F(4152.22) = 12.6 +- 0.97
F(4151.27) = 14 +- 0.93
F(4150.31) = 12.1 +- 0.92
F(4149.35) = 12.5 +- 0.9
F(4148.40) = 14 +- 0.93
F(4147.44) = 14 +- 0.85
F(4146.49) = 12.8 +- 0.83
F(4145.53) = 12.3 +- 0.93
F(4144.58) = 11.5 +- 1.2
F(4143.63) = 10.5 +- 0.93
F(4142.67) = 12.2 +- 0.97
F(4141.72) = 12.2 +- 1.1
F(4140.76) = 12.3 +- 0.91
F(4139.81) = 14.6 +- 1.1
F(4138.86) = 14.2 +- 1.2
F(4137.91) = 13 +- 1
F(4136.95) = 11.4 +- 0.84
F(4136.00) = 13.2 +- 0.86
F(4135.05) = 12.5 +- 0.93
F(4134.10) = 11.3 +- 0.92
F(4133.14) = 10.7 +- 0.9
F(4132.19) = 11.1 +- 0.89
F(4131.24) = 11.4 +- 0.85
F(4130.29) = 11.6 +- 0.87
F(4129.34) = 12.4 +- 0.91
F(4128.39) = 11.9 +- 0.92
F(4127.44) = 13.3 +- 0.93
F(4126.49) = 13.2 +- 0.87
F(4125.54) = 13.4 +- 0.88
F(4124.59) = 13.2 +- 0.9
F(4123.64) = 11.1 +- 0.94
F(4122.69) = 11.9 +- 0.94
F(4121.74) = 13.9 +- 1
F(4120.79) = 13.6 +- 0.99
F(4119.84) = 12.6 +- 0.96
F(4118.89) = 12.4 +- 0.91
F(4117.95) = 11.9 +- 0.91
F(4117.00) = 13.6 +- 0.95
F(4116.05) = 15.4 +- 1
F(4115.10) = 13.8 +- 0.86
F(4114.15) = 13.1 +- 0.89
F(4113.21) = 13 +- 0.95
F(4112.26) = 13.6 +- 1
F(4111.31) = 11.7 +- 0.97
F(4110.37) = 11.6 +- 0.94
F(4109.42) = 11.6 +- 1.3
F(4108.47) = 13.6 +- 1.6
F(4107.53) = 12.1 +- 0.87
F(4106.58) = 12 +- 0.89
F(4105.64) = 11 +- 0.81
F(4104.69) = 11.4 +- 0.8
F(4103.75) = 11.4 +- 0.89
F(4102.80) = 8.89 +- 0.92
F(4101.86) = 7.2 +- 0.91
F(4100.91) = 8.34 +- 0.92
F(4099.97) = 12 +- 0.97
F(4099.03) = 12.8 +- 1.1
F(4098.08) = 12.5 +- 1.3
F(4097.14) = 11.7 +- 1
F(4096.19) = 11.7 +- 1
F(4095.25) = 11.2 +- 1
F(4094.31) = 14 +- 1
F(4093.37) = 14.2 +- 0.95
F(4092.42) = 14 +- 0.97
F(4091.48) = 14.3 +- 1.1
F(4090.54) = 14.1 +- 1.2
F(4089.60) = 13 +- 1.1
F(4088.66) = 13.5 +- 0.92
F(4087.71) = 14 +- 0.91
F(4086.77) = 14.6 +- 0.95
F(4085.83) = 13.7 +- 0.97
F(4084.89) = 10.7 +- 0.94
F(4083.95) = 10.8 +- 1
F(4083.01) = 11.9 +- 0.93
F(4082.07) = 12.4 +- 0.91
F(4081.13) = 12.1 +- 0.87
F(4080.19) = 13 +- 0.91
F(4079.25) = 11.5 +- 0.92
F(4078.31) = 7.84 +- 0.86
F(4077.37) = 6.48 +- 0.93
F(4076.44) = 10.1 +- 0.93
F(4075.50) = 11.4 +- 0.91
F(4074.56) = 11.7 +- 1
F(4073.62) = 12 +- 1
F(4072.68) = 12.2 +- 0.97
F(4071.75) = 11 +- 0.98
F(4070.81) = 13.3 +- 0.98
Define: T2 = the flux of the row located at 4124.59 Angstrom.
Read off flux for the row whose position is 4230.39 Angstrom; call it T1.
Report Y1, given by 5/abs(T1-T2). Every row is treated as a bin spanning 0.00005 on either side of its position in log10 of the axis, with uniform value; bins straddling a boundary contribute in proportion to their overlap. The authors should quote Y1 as 3.3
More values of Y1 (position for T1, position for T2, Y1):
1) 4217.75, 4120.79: 3.3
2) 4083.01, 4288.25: 2.9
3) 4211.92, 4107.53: 10.0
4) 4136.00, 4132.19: 2.4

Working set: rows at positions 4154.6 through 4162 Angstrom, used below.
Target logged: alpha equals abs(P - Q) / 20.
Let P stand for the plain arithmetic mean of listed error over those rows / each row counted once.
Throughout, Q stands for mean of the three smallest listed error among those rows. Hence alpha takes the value 0.0047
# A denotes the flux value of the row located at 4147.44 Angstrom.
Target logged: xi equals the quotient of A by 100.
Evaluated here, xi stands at 0.14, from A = 14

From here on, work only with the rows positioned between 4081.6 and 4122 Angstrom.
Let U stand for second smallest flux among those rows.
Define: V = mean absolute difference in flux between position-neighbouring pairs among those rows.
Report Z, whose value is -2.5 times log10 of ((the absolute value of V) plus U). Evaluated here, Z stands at -2.4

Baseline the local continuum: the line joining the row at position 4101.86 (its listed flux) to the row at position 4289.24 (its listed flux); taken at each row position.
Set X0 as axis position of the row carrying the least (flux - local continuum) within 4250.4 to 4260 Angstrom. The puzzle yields 4255.79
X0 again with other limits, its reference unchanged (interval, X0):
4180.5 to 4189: 4187.75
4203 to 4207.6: 4205.14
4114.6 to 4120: 4117.95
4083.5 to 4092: 4084.89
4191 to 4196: 4195.47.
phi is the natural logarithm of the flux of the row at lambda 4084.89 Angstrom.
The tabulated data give 2.37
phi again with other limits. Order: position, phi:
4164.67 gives 2.38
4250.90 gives 2.37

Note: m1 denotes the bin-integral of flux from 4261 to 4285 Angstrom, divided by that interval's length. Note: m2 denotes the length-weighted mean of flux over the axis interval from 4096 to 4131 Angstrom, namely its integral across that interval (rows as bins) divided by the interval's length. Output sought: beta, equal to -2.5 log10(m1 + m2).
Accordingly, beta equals -3.427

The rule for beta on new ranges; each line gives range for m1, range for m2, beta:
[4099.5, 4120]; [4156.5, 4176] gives -3.464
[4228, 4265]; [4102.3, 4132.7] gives -3.449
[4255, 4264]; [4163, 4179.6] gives -3.412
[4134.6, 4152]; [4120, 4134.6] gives -3.495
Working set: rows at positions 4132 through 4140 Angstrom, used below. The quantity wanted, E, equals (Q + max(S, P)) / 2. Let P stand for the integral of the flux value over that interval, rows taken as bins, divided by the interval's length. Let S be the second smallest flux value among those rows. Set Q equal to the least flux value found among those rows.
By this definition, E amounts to 11.6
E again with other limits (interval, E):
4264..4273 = 9.7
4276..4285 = 9.9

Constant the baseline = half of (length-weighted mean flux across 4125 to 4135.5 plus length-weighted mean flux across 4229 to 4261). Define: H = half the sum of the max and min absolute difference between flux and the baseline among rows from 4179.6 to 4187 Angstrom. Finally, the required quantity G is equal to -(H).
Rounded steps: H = 0.60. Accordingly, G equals -0.6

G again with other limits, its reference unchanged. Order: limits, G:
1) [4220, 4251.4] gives -1.8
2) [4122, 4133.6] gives -0.8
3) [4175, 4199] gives -1.2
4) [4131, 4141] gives -1.6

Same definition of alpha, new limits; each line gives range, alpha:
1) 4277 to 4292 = 0.0032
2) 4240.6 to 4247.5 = 0.0037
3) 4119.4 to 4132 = 0.0028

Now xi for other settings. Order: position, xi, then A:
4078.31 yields 0.08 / 7.84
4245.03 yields 0.13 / 12.9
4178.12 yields 0.12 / 12.2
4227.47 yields 0.09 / 8.79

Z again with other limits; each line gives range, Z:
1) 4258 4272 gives -2.6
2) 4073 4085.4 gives -2.4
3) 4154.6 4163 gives -2.7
